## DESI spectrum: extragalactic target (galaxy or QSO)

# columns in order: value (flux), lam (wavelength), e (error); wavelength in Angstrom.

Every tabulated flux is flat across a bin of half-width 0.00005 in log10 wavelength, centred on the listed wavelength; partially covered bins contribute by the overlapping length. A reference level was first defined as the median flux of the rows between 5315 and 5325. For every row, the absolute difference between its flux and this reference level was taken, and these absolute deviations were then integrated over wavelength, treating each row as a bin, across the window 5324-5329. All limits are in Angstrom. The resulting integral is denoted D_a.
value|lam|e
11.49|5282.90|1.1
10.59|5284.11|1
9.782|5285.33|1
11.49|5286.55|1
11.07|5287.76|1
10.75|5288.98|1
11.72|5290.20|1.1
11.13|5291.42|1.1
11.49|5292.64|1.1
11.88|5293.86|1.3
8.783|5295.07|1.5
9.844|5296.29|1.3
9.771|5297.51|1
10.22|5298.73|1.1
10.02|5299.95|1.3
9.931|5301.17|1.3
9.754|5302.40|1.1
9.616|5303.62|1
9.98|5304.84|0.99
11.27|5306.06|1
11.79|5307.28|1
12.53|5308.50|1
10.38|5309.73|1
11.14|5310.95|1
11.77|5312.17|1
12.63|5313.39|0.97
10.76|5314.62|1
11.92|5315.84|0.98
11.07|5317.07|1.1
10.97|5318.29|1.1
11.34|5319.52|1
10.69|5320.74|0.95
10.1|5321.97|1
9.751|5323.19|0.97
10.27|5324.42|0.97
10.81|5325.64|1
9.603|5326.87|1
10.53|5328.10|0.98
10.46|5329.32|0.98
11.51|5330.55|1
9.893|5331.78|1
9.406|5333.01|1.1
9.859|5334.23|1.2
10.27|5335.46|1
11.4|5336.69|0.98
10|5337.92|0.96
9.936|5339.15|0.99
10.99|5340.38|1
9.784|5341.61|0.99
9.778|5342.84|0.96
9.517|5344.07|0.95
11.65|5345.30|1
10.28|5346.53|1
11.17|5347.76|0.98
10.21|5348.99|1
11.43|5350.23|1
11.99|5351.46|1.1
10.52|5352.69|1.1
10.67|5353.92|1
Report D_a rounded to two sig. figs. 2.6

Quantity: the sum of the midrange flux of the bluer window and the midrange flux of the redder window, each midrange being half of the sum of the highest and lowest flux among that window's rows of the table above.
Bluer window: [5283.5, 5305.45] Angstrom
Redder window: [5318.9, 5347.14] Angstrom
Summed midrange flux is 20.9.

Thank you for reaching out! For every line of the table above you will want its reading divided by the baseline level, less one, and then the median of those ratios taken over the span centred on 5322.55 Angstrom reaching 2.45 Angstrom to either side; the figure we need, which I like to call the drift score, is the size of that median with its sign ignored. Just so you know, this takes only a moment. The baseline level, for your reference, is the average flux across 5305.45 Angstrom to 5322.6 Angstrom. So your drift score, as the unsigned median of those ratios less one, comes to 0.10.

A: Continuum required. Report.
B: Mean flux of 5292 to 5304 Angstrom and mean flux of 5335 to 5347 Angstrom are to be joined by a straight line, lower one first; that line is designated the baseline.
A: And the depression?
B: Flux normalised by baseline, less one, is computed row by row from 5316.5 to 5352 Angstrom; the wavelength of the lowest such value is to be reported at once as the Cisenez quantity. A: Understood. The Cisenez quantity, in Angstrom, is 5333.01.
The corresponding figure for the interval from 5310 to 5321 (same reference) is 5320.74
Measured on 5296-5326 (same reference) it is 5303.62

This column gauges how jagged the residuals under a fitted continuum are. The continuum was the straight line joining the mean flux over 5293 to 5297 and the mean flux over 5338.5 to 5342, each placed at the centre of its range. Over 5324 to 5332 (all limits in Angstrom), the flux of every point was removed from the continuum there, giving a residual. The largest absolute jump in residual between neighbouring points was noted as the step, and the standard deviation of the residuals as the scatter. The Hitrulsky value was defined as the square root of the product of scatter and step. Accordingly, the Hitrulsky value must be 1.0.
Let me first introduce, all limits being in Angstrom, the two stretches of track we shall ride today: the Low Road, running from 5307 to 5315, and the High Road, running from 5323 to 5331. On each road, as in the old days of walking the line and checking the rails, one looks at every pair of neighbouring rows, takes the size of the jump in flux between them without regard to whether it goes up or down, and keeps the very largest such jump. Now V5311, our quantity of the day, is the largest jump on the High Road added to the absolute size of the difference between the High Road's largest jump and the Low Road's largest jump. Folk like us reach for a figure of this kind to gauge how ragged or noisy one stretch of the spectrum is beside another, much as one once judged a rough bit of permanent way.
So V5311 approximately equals 2.15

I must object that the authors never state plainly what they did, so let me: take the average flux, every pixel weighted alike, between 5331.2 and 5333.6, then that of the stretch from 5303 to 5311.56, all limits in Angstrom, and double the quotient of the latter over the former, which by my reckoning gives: 2.3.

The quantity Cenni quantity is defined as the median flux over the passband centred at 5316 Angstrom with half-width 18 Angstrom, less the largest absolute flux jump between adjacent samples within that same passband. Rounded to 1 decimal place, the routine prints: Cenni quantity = 8.4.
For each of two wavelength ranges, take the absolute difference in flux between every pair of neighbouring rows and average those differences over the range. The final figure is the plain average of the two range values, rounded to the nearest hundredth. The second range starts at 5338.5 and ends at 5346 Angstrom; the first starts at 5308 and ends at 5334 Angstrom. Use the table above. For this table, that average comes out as 0.88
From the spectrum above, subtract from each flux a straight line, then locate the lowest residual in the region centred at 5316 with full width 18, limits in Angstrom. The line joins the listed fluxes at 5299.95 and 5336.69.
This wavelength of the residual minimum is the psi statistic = 5323.19 Angstrom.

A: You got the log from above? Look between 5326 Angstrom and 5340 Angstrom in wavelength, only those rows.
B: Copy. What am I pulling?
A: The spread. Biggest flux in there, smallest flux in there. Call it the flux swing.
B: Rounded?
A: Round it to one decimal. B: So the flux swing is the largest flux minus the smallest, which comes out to 2.1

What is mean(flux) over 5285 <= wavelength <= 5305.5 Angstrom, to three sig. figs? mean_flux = 10.4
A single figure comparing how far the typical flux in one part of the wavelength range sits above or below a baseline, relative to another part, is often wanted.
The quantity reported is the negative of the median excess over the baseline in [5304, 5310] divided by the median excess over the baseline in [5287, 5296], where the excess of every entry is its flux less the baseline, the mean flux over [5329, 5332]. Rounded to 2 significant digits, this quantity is -1.3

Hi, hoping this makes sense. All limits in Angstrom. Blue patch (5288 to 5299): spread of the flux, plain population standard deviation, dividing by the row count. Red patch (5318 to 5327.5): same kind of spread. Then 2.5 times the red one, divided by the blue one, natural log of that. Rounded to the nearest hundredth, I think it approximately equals 0.37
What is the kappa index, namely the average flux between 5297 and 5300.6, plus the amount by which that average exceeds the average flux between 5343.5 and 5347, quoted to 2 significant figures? 9.5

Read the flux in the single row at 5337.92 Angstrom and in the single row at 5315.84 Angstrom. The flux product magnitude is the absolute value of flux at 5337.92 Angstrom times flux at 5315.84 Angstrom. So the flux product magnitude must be 119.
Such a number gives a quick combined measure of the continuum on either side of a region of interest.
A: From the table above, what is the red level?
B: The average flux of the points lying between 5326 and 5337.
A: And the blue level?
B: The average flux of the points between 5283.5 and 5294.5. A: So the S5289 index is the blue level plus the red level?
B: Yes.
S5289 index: 21.4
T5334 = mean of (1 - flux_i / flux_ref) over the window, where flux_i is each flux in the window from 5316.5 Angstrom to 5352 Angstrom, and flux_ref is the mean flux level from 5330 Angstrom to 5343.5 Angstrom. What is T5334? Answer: -0.02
